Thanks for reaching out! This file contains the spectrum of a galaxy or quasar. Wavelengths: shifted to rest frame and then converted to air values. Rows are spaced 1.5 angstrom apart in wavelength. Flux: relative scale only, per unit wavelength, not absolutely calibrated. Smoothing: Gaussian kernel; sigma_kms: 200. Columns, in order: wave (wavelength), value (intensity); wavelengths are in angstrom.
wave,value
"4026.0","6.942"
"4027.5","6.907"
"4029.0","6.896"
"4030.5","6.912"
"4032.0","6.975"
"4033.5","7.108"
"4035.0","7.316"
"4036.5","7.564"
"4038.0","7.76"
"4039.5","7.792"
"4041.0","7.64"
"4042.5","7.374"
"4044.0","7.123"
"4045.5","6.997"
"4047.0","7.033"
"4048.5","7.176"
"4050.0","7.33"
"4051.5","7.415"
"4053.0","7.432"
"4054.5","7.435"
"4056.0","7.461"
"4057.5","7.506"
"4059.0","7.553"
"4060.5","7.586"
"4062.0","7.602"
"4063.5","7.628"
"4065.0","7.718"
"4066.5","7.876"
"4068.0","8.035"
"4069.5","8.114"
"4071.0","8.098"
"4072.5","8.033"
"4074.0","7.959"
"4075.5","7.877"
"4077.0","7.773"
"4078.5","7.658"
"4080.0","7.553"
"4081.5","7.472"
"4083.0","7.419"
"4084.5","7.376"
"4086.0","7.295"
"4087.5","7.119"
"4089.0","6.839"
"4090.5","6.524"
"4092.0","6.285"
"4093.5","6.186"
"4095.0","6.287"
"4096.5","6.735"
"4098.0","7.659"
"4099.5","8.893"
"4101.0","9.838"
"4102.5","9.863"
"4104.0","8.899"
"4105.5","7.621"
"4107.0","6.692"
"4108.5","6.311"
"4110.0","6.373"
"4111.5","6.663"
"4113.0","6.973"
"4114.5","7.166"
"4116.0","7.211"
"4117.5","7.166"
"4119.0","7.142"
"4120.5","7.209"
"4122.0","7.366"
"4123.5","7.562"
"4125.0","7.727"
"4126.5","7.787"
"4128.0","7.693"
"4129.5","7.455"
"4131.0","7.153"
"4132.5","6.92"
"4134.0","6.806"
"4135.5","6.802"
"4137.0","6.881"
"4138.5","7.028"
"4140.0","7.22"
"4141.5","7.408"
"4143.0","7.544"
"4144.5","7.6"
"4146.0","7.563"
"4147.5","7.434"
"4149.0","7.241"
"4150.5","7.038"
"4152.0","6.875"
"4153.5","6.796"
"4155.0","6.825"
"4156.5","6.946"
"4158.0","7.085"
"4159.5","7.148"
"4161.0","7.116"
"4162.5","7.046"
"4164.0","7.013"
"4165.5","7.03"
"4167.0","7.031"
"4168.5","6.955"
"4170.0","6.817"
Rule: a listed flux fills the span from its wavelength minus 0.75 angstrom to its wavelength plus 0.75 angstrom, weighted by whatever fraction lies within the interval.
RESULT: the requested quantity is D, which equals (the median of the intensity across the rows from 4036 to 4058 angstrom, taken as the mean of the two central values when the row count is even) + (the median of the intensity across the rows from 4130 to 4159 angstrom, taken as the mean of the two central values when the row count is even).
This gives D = 14.5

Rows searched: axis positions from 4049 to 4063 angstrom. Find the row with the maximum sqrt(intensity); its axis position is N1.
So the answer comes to 4062.0 angstrom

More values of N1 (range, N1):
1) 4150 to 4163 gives 4159.5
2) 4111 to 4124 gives 4123.5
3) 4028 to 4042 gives 4039.5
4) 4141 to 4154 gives 4144.5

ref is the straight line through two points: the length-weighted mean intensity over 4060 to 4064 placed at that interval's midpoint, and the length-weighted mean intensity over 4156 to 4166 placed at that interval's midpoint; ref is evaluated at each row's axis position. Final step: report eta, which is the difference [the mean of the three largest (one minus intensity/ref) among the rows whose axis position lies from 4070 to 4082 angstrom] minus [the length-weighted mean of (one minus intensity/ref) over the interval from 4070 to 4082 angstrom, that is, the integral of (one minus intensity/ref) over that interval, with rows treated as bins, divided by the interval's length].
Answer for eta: 0.031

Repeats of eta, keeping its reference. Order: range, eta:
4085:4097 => 0.055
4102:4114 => 0.123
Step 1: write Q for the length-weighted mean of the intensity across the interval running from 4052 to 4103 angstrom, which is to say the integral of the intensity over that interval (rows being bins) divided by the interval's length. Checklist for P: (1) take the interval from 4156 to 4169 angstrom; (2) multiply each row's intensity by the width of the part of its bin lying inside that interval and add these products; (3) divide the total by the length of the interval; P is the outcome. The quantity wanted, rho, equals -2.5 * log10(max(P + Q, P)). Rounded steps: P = 7.0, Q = 7.60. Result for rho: -2.91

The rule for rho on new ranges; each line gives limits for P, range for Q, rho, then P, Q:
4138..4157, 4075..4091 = -2.91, 7.2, 7.36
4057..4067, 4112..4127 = -2.94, 7.6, 7.31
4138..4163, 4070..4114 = -2.91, 7.2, 7.46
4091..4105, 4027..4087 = -2.96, 7.8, 7.50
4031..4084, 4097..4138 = -2.94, 7.6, 7.47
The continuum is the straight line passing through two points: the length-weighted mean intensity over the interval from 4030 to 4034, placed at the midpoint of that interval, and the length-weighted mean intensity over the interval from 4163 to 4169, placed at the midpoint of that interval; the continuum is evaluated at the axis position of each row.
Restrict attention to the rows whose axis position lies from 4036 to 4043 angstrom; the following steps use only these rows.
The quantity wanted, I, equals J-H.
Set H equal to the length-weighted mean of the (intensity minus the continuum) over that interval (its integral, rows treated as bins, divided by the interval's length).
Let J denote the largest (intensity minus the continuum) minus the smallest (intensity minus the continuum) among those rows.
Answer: -0.2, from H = 0.64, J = 0.42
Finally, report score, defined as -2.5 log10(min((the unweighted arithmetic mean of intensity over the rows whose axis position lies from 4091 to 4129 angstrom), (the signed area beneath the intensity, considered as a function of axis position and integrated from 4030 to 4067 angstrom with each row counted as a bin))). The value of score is -2.17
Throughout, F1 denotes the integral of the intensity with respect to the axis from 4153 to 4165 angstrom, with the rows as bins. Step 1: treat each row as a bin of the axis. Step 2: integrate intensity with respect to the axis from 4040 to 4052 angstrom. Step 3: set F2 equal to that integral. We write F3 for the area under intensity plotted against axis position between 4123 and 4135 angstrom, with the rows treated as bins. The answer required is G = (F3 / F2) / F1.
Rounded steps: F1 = 84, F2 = 87.2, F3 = 88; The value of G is 0.0121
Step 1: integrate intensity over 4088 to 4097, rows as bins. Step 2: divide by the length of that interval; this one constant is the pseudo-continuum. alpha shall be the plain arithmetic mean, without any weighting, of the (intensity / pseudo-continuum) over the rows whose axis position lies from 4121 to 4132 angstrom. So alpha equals 1.16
